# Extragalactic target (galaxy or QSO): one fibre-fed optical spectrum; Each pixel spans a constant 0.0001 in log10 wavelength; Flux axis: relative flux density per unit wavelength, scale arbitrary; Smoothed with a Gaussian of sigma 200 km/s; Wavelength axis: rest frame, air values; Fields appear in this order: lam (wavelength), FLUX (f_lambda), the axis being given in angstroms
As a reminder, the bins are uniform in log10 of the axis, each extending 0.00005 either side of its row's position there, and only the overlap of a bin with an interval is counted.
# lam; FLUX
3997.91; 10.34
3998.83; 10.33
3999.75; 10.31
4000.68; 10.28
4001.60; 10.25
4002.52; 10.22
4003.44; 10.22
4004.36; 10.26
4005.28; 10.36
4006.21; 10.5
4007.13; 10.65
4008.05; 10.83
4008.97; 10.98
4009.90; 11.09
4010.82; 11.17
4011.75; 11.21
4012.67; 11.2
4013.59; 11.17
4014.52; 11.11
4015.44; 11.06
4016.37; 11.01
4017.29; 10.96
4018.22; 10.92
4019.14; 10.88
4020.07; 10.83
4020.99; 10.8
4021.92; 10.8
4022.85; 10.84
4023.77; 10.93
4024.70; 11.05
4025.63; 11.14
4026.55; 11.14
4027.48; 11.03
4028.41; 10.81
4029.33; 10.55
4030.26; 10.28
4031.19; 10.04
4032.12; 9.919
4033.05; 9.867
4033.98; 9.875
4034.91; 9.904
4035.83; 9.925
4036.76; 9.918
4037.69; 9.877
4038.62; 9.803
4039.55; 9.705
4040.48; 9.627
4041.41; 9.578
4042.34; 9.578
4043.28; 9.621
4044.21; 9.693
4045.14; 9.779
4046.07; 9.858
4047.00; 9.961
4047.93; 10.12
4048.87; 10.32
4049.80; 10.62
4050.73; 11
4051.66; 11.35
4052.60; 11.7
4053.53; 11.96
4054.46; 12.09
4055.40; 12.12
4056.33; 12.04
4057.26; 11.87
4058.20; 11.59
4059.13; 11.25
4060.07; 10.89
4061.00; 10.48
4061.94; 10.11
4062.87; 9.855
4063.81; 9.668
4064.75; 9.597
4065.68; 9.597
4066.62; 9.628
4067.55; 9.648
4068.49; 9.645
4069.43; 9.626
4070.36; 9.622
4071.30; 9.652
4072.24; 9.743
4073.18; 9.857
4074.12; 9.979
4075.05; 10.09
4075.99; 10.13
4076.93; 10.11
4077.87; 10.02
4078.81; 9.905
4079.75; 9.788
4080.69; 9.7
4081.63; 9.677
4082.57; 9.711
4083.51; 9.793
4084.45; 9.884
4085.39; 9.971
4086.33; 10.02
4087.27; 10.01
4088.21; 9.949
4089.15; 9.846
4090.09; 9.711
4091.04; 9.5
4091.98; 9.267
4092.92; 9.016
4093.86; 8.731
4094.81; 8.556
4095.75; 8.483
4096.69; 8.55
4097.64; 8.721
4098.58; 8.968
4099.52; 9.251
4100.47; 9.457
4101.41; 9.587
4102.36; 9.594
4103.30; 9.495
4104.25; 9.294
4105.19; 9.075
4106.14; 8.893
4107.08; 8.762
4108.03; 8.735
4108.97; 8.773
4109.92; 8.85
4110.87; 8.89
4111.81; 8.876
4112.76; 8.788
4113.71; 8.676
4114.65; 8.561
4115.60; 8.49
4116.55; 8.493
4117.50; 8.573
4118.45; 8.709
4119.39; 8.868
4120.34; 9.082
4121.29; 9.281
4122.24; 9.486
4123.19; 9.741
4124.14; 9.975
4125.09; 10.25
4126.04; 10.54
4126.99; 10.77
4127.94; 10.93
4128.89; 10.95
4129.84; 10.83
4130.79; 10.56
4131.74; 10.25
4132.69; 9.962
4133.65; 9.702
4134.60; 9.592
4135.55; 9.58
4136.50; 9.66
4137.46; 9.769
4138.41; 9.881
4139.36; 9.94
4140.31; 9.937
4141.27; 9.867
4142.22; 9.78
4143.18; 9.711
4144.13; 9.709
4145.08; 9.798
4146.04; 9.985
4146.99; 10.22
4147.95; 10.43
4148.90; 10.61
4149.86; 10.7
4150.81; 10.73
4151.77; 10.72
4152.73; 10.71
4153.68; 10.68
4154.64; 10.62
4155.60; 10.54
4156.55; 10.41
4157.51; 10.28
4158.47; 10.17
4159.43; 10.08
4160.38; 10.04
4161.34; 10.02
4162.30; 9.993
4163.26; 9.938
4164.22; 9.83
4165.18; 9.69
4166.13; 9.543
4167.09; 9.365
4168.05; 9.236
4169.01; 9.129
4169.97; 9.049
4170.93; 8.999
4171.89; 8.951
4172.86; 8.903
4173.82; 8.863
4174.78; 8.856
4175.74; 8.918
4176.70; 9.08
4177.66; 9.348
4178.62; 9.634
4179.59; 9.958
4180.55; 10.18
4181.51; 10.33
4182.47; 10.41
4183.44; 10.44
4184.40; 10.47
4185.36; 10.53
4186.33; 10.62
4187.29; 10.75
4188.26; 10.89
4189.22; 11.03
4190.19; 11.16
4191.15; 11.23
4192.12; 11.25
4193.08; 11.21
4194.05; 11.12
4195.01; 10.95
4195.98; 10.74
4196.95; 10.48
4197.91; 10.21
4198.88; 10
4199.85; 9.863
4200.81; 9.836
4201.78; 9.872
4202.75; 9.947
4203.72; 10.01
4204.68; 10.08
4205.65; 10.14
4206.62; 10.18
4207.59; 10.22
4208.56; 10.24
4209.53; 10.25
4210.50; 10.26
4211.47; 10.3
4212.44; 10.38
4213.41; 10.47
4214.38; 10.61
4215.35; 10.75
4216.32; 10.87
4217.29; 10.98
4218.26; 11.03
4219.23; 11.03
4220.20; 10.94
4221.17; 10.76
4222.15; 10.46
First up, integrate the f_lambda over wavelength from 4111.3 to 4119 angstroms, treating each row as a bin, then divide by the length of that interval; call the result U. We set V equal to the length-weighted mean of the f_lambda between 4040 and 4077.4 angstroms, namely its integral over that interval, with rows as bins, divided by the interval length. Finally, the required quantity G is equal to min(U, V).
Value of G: 8.7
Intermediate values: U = 8.7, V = 10.34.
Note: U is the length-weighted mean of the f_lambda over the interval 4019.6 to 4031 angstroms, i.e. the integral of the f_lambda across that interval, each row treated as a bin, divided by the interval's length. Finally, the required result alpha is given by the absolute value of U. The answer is 10.8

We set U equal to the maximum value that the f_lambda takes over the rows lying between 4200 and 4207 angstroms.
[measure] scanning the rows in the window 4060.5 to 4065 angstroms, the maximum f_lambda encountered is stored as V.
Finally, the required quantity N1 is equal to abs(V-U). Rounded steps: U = 10.18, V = 10.48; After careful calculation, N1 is 0.30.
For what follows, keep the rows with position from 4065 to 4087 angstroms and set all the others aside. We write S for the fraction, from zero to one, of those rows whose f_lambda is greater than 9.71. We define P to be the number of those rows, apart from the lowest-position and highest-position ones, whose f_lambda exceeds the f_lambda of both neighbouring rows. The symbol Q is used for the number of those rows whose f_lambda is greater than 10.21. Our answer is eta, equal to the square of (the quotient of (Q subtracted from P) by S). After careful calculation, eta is 11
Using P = 2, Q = 0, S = 0.61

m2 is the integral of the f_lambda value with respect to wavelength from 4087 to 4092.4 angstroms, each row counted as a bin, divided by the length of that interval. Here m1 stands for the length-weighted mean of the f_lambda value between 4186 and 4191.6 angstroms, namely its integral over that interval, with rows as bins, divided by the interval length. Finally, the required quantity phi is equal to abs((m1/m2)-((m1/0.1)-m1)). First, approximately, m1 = 11.0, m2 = 9.7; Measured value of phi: 97.5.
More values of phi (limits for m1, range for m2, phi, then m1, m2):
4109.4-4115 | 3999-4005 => 78.2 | 8.8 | 10.3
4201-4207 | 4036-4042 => 89.2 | 10.0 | 9.8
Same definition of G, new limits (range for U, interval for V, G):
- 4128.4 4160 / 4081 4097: 9.5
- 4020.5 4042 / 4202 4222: 10.3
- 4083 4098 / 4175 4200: 9.4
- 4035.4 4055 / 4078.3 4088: 9.9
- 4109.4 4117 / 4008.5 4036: 8.7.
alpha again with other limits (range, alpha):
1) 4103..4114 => 8.9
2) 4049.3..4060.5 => 11.5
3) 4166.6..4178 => 9.1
